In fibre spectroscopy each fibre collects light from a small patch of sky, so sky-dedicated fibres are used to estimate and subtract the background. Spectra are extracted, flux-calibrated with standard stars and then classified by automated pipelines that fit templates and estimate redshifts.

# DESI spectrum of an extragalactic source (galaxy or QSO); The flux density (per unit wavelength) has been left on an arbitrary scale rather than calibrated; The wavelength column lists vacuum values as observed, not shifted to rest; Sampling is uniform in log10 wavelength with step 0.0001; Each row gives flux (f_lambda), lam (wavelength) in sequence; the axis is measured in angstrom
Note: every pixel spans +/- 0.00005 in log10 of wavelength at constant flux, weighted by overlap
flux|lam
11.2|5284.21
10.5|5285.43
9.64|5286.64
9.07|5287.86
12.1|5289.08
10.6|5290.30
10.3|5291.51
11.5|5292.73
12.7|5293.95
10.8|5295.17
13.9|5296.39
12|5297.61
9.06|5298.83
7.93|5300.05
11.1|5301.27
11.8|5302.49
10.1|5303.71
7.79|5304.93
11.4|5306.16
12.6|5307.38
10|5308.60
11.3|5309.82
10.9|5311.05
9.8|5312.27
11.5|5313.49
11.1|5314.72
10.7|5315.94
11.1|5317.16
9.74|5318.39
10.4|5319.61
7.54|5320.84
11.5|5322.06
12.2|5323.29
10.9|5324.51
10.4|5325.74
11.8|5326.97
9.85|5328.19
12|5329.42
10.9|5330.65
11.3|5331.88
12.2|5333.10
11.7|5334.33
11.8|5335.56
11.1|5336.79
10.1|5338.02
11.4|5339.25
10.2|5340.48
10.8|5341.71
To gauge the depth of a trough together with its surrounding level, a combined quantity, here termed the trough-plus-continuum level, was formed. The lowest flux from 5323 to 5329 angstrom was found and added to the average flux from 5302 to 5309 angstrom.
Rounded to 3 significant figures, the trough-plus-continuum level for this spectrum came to 20.5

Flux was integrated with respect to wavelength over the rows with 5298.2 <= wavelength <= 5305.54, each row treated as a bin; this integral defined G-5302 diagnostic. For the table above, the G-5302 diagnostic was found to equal 71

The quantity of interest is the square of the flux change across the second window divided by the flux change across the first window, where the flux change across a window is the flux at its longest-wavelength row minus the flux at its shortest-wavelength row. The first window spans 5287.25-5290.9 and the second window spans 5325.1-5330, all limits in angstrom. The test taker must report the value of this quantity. 2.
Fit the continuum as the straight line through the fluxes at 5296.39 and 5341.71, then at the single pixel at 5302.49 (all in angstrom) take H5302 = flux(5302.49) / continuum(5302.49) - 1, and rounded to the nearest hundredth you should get -0.12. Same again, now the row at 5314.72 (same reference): -0.12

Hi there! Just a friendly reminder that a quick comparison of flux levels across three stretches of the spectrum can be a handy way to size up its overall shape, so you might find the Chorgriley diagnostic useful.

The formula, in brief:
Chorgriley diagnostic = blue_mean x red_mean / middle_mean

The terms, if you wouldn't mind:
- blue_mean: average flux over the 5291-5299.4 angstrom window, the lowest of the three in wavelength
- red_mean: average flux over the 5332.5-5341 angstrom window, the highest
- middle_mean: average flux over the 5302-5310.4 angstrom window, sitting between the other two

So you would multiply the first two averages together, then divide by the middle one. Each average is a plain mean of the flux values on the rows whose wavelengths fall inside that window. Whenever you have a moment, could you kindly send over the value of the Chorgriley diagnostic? 12.0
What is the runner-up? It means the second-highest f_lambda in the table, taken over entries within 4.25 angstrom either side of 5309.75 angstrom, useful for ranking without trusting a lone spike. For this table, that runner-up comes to 11.5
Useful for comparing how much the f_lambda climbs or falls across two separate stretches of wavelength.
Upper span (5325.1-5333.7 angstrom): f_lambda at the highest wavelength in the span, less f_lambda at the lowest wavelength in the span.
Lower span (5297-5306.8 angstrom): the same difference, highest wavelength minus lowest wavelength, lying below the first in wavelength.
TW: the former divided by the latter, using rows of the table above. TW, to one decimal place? -3.0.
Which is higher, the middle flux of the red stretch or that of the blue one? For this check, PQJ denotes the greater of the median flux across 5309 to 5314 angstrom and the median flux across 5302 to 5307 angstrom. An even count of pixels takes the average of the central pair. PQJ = 11.1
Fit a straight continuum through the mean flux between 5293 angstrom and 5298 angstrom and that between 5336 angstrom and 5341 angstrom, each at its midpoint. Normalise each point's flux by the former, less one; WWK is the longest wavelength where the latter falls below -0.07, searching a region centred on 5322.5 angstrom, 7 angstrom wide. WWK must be 5325.74 angstrom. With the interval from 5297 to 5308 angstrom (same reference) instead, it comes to 5304.93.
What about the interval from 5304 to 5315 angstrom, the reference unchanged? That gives 5312.27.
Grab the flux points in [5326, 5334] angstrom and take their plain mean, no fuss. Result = 11.3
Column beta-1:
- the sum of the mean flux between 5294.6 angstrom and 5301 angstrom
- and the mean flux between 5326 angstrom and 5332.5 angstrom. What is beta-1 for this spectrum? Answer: 21.9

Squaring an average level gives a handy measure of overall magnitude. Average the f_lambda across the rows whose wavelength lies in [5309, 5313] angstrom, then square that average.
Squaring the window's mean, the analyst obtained 114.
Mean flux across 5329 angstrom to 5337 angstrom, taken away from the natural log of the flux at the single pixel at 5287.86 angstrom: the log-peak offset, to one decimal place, -9.4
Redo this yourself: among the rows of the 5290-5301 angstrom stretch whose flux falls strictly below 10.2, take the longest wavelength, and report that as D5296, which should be 5300.05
